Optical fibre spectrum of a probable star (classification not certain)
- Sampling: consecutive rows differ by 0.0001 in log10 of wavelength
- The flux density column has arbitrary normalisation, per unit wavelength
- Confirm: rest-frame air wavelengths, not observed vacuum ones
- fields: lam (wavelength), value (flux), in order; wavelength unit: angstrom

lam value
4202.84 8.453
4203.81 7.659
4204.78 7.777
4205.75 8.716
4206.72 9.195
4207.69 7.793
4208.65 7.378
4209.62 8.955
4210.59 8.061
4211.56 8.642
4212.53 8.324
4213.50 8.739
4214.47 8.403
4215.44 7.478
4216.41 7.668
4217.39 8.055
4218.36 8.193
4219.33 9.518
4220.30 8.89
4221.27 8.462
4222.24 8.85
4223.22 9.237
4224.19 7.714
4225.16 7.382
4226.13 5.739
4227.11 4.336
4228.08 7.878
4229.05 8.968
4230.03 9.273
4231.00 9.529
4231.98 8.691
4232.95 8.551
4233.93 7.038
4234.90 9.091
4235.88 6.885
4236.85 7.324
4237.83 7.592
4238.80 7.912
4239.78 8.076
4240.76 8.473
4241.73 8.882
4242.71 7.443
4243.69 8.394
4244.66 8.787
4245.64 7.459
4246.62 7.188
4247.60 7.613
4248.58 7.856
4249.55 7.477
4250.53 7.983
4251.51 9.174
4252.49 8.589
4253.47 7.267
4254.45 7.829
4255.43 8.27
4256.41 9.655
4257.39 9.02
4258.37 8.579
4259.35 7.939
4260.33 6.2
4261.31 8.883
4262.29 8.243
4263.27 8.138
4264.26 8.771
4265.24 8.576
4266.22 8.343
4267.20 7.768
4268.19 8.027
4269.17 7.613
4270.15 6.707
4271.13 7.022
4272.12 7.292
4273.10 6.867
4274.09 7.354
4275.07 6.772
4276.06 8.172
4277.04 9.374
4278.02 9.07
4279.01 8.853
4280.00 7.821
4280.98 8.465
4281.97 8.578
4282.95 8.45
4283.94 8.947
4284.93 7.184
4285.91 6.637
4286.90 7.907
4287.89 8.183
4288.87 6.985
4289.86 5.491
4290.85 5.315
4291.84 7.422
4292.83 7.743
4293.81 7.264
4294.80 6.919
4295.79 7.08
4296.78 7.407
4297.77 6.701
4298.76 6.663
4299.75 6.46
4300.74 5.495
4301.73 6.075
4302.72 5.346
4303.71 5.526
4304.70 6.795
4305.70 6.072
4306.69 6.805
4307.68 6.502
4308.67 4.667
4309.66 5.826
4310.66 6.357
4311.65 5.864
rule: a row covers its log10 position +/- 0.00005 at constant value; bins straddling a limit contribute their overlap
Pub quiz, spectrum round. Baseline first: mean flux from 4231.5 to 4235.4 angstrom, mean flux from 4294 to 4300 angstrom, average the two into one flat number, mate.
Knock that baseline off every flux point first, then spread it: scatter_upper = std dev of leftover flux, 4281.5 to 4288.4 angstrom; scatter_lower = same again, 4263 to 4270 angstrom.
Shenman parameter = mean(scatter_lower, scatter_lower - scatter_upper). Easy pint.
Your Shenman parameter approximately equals 0.01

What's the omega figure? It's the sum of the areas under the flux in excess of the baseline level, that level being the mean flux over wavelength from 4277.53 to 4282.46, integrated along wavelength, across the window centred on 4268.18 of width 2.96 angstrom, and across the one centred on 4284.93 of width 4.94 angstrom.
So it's -5.8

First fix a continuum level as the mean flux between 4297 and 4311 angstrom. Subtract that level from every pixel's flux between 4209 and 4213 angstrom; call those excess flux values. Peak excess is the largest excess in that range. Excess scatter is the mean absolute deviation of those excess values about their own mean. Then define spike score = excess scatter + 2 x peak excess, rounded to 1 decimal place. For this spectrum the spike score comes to 6.0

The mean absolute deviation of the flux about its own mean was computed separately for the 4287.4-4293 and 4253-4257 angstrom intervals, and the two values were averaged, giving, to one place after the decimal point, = 0.8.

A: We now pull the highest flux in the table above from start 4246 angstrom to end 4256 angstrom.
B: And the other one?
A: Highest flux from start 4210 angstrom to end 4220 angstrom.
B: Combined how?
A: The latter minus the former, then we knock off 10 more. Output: -9.7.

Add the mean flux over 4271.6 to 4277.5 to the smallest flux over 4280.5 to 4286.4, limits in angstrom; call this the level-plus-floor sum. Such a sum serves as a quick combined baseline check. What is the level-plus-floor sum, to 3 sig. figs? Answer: 14.3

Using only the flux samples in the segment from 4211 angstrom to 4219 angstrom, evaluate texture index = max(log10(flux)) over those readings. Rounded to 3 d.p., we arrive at 0.941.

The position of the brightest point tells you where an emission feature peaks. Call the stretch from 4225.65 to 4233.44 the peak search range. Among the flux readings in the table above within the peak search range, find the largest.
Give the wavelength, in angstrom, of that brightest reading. 4231.00 angstrom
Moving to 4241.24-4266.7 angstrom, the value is 4256.41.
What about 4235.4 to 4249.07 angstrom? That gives 4241.73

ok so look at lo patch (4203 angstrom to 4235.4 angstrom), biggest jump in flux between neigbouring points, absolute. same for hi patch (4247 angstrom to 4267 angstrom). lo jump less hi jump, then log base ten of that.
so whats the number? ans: -0.1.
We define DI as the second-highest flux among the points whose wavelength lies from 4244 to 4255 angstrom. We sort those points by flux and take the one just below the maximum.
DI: 8.787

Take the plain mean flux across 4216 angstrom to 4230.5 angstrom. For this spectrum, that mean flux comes 8.01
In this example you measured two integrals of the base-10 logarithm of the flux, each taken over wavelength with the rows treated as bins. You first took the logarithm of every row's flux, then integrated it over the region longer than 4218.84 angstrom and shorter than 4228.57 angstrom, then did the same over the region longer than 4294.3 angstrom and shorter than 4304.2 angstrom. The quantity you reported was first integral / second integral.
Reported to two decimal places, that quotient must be 1.08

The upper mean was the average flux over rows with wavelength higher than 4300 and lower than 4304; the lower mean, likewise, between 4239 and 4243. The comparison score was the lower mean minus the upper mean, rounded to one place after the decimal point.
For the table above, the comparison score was 2.6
